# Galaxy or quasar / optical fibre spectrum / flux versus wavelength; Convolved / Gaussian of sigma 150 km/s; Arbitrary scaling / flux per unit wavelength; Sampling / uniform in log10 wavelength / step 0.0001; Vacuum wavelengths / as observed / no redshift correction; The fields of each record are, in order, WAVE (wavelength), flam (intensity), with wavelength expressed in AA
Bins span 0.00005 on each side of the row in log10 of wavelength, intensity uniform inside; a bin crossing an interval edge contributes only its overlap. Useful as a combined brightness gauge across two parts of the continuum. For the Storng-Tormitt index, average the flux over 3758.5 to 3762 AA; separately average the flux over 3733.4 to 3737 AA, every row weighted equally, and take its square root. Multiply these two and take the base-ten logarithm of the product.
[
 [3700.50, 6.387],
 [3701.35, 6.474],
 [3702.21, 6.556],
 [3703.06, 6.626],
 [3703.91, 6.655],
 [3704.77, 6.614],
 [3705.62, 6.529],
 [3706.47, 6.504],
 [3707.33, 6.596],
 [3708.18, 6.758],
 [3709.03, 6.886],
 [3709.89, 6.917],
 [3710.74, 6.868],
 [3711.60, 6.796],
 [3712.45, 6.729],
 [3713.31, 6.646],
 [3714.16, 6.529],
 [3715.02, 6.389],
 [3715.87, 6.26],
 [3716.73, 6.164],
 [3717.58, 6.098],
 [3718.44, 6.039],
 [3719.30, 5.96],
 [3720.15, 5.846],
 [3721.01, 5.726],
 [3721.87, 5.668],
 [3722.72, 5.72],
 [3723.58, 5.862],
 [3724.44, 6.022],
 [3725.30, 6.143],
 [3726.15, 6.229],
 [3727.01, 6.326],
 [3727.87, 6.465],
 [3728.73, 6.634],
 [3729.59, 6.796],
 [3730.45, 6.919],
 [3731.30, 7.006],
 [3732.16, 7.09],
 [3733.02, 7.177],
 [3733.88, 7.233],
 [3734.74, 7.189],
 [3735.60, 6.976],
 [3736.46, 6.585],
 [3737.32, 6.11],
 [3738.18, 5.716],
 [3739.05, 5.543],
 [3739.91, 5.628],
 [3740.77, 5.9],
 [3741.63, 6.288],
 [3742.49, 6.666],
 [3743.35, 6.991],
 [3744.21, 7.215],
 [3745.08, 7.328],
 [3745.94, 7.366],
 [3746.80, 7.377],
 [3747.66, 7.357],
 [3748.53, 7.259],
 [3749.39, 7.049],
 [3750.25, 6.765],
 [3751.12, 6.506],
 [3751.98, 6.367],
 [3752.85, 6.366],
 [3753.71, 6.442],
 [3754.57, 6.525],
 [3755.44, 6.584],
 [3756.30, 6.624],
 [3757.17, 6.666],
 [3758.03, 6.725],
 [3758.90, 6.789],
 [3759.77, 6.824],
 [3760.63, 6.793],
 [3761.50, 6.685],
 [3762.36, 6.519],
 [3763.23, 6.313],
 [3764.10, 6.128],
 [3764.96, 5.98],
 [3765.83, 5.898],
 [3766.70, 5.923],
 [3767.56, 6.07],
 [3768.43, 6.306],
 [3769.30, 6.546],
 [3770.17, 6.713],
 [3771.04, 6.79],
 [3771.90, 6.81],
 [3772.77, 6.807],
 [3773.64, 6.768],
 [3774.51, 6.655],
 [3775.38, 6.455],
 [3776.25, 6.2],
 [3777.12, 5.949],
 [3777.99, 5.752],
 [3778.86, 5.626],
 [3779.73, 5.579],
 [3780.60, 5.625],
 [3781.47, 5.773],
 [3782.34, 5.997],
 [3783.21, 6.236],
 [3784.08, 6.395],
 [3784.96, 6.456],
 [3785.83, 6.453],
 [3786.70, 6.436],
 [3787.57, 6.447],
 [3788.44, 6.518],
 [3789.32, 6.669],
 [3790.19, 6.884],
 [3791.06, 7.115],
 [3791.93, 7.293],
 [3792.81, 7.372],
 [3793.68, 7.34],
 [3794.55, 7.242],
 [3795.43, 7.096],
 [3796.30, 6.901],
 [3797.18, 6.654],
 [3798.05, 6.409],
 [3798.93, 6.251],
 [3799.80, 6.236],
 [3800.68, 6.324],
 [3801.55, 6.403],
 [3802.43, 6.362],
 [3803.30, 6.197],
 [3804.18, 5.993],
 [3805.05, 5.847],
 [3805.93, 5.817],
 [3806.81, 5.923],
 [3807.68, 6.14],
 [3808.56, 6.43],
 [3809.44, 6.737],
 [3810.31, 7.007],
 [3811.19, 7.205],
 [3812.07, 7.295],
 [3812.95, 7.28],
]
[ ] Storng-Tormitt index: 1.25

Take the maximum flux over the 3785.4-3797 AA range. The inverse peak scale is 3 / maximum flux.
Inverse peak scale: 0.407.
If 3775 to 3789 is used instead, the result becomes 0.460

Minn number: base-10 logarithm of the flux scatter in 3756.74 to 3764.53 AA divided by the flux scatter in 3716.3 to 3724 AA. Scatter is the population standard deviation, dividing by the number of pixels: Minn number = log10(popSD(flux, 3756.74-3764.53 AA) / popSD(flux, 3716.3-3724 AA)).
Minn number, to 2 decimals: 0.13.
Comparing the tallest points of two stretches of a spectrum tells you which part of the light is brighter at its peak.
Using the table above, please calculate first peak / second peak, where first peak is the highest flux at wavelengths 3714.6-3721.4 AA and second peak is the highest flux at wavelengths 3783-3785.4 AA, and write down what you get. 0.99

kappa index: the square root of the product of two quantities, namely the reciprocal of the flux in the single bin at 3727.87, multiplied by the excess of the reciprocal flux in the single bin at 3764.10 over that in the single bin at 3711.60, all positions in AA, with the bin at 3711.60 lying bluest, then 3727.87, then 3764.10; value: 0.050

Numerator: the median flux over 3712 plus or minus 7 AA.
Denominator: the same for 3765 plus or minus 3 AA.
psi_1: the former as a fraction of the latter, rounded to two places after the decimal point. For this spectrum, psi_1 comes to 1.08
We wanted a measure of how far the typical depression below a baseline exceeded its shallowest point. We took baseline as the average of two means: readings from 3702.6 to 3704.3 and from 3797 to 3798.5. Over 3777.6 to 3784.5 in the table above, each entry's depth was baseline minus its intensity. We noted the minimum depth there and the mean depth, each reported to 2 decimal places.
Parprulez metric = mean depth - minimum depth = 0.52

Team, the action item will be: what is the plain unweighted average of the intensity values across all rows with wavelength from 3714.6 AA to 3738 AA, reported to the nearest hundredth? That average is 6.39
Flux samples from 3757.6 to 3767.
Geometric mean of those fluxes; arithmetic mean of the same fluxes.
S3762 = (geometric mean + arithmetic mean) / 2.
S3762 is 6.41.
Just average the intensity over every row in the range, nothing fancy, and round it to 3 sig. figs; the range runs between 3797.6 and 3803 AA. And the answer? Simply 6.33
